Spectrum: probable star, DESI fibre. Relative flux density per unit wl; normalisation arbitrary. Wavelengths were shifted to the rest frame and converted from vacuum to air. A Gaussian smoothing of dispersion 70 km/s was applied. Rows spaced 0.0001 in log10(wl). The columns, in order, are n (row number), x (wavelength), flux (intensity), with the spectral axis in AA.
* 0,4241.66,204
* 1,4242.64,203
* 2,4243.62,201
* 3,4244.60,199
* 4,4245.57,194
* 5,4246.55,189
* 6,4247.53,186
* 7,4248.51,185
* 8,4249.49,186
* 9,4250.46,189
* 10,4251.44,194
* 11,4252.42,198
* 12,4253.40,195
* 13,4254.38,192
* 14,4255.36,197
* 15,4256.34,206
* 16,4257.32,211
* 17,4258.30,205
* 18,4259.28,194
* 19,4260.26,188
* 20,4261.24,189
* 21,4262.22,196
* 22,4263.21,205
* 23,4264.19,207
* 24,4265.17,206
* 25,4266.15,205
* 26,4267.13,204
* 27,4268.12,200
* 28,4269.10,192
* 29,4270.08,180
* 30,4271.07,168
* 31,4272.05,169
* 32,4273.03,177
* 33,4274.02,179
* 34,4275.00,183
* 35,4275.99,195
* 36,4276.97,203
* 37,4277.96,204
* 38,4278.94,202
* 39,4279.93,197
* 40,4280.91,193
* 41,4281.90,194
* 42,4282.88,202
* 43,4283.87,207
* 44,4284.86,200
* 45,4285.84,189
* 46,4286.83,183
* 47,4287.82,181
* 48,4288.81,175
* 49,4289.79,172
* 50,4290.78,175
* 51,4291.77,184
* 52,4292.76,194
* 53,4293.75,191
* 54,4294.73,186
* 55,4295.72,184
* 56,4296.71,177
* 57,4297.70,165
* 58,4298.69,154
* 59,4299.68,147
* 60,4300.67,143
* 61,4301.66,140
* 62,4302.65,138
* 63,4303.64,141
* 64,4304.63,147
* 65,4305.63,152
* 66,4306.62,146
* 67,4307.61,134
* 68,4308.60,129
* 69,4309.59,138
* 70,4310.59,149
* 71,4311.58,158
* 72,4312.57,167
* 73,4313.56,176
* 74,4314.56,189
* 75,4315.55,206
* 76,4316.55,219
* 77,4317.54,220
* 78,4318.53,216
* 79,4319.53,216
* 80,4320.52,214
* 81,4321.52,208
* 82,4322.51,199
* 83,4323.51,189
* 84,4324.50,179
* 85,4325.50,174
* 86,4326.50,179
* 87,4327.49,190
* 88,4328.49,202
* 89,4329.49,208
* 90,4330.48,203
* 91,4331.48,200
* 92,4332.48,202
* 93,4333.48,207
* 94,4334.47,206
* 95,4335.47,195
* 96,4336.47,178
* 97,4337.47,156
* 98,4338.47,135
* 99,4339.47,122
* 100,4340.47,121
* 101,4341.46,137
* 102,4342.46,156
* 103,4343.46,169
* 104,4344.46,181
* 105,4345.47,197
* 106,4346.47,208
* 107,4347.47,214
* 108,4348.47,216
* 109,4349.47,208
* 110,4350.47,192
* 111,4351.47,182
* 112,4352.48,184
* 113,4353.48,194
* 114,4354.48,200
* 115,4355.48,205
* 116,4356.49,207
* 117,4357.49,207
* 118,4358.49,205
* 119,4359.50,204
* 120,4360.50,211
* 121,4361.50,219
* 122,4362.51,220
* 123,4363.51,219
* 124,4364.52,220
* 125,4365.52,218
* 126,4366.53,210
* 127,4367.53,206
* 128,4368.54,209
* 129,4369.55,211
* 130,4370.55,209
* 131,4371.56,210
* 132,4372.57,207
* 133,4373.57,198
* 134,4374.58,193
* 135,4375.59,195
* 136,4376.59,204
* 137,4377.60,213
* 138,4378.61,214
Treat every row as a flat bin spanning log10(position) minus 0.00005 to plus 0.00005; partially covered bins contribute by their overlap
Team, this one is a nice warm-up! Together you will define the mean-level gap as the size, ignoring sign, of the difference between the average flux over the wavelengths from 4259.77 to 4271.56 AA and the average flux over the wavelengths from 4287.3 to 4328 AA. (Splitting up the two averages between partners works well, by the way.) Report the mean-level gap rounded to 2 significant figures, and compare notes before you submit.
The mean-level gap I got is 21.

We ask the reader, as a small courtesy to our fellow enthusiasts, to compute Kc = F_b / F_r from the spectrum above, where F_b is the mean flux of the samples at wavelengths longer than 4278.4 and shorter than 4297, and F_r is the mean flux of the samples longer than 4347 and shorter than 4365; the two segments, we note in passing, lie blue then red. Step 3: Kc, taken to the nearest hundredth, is 0.92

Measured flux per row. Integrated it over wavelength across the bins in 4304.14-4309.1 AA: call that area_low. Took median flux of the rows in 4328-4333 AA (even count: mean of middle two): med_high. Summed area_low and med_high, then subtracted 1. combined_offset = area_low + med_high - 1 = 903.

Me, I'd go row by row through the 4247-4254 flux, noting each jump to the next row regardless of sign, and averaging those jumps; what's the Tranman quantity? 3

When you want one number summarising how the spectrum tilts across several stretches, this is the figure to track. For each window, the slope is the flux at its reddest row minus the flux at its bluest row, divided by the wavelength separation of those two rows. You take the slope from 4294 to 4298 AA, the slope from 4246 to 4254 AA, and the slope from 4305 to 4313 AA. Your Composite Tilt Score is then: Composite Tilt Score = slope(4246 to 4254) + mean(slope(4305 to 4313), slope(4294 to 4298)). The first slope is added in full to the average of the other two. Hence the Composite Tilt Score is -2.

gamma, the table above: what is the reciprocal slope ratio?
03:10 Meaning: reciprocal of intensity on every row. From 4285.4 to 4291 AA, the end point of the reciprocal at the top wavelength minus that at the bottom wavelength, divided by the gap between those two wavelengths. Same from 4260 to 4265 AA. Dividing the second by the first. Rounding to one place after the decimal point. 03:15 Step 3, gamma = -1.4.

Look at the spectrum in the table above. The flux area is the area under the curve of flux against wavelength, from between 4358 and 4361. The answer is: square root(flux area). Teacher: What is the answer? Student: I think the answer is 24.9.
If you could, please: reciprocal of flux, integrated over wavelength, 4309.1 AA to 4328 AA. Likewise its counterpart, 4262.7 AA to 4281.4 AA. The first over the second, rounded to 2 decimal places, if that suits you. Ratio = 1.05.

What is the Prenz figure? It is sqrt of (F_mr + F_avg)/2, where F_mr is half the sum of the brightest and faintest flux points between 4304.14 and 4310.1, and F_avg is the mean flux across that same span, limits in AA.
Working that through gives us 11.9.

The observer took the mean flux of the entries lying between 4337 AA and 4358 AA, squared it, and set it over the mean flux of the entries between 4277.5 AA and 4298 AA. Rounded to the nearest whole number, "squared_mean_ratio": 173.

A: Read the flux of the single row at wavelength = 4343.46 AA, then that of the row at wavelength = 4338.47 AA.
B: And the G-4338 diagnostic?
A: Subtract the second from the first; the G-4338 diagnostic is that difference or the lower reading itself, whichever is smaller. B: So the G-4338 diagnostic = 34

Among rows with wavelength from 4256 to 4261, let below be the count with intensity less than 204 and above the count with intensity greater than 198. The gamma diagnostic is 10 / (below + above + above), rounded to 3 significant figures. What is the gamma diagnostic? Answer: 1.25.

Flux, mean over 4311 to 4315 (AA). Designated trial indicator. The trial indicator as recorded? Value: 172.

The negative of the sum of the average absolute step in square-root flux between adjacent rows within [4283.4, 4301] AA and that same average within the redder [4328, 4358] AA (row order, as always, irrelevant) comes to -0.58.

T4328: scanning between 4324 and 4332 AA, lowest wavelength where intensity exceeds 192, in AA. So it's 4328.49 AA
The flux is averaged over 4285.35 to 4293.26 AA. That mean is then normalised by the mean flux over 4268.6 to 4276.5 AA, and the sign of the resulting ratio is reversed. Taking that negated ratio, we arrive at -1.01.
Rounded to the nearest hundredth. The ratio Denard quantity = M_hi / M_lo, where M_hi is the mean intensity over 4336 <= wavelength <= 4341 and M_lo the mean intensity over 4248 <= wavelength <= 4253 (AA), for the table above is 0.75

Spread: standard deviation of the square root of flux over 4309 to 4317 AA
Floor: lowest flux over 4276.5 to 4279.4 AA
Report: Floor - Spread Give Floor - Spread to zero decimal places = 201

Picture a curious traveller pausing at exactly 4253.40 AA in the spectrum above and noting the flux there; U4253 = 195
